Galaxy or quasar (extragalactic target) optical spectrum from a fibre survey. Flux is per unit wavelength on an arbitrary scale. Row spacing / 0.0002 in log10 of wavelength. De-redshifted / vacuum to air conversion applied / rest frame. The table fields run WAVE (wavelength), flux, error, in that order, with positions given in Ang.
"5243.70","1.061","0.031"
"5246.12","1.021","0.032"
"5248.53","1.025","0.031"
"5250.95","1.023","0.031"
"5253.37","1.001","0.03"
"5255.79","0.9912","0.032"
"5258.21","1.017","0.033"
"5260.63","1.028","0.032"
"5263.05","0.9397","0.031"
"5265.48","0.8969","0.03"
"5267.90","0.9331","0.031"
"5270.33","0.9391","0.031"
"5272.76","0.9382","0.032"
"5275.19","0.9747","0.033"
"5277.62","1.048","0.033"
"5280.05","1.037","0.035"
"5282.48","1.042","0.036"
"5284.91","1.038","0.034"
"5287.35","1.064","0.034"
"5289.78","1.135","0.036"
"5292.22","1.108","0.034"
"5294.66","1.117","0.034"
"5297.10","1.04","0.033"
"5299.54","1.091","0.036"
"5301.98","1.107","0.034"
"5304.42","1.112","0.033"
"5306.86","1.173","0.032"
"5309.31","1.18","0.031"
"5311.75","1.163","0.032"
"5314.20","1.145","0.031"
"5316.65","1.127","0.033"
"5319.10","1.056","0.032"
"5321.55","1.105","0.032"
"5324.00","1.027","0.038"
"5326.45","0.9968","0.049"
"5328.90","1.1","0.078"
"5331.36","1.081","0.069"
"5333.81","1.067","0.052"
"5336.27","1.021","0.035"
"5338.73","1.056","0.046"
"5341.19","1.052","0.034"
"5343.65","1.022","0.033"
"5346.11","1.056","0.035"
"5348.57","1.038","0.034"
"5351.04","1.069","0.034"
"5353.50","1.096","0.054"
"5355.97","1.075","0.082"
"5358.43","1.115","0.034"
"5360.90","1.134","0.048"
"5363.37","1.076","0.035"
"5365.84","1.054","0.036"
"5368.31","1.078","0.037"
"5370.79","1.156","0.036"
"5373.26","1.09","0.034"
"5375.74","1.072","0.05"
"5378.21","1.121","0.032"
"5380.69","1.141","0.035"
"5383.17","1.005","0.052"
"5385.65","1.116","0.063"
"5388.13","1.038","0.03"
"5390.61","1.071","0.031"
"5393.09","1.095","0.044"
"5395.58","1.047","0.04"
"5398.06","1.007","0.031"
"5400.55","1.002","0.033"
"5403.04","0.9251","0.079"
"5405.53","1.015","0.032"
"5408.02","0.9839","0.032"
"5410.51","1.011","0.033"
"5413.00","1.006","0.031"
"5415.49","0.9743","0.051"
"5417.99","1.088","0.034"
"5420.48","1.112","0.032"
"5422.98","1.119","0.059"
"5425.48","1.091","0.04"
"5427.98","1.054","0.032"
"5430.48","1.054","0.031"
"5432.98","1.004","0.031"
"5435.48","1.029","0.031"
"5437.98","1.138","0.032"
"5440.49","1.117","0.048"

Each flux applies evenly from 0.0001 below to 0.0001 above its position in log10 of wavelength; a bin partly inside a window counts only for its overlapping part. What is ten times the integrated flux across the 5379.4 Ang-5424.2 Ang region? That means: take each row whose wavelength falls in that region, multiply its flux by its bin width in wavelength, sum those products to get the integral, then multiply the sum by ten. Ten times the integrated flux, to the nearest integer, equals 467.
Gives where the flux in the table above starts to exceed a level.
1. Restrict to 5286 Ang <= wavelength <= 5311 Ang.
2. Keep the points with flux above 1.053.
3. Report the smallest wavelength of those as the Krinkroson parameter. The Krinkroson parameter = 5287.35 Ang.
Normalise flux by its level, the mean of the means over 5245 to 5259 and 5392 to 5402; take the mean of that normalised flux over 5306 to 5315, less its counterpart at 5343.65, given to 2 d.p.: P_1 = 0.14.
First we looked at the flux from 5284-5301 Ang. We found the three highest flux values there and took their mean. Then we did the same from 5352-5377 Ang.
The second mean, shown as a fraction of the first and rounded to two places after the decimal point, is 1.01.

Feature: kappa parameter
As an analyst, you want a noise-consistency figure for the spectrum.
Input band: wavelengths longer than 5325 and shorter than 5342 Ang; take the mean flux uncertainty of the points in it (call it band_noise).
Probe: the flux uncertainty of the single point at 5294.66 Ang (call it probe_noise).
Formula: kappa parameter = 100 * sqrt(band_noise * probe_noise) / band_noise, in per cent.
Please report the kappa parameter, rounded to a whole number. 81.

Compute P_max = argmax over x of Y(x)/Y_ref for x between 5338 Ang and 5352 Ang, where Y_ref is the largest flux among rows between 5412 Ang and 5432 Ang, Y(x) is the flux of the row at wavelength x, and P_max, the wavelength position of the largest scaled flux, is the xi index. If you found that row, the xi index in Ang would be 5351.04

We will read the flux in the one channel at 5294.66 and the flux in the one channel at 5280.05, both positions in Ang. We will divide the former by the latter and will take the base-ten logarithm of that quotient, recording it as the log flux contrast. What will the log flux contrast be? 0.032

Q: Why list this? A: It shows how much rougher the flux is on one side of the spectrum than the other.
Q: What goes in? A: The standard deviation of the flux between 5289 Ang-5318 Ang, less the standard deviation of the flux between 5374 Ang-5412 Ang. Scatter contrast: -0.020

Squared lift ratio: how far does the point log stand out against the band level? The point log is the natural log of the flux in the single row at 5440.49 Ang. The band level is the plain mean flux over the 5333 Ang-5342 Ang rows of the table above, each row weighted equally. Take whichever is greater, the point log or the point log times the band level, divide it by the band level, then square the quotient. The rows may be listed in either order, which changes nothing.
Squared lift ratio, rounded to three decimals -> 0.012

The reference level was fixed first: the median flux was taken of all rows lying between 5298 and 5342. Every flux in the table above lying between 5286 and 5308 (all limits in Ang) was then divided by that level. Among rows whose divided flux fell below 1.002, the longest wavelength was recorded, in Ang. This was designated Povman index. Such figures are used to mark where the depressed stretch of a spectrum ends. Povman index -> 5299.54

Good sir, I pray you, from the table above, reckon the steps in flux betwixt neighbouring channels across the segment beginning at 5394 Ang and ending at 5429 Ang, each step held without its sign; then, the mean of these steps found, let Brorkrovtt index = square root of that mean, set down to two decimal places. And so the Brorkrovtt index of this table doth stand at 0.20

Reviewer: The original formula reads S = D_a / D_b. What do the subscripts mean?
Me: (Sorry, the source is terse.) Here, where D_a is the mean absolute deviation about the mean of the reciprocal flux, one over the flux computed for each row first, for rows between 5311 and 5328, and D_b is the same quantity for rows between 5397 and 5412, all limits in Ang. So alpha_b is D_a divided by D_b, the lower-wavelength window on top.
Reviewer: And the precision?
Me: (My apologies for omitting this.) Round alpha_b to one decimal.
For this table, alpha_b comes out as 1.8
